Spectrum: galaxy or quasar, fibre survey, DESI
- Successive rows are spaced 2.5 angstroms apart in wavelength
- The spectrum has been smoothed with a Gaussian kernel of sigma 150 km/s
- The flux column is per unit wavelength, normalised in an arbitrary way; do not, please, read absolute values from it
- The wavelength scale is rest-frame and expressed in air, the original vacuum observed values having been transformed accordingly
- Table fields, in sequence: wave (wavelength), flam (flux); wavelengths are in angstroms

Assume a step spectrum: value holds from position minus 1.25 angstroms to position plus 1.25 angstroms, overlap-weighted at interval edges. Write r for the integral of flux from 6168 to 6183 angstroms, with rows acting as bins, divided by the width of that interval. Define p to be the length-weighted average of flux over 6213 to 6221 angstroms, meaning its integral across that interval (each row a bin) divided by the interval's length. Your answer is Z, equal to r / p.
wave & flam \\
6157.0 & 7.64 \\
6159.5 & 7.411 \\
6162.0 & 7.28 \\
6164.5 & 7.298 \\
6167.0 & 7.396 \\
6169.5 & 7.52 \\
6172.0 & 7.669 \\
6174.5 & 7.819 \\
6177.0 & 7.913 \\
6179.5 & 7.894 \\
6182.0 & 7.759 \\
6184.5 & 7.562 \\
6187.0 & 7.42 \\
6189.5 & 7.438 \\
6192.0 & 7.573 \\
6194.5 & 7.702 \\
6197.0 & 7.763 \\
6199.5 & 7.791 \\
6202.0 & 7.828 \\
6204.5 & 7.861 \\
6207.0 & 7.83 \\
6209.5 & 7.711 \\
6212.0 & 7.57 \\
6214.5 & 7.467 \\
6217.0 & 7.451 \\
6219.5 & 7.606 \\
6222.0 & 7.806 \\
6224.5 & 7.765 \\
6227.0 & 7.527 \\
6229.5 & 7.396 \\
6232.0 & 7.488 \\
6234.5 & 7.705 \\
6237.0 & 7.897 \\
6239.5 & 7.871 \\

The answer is 1.03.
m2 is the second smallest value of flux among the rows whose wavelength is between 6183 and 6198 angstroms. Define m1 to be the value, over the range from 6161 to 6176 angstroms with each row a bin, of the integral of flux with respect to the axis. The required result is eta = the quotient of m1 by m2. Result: 15.1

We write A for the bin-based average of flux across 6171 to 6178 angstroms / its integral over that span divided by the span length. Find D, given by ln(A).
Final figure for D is 2.05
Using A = 7.80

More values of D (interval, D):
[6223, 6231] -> 2.02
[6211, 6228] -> 2.03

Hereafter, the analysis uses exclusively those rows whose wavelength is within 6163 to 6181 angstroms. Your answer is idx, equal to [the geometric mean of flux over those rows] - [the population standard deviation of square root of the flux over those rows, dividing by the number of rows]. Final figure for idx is 7.60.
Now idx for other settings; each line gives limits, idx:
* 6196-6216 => 7.70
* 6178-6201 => 7.63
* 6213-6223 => 7.56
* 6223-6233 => 7.52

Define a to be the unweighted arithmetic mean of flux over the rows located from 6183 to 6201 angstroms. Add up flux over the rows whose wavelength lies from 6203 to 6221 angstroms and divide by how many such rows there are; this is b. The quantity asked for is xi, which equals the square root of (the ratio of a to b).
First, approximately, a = 7.61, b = 7.64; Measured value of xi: 0.998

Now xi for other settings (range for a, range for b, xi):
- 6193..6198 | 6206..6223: 1.006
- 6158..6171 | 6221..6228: 0.979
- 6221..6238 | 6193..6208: 0.991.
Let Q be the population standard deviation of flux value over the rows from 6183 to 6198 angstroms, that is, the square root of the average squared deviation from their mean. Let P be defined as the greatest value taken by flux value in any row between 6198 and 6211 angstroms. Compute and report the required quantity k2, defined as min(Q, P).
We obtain 0.13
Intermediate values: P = 7.861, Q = 0.13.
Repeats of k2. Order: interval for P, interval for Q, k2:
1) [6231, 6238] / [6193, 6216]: 0.12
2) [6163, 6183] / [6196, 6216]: 0.13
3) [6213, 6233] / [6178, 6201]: 0.16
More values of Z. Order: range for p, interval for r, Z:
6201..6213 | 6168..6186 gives 1.00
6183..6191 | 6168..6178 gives 1.03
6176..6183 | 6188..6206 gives 0.98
